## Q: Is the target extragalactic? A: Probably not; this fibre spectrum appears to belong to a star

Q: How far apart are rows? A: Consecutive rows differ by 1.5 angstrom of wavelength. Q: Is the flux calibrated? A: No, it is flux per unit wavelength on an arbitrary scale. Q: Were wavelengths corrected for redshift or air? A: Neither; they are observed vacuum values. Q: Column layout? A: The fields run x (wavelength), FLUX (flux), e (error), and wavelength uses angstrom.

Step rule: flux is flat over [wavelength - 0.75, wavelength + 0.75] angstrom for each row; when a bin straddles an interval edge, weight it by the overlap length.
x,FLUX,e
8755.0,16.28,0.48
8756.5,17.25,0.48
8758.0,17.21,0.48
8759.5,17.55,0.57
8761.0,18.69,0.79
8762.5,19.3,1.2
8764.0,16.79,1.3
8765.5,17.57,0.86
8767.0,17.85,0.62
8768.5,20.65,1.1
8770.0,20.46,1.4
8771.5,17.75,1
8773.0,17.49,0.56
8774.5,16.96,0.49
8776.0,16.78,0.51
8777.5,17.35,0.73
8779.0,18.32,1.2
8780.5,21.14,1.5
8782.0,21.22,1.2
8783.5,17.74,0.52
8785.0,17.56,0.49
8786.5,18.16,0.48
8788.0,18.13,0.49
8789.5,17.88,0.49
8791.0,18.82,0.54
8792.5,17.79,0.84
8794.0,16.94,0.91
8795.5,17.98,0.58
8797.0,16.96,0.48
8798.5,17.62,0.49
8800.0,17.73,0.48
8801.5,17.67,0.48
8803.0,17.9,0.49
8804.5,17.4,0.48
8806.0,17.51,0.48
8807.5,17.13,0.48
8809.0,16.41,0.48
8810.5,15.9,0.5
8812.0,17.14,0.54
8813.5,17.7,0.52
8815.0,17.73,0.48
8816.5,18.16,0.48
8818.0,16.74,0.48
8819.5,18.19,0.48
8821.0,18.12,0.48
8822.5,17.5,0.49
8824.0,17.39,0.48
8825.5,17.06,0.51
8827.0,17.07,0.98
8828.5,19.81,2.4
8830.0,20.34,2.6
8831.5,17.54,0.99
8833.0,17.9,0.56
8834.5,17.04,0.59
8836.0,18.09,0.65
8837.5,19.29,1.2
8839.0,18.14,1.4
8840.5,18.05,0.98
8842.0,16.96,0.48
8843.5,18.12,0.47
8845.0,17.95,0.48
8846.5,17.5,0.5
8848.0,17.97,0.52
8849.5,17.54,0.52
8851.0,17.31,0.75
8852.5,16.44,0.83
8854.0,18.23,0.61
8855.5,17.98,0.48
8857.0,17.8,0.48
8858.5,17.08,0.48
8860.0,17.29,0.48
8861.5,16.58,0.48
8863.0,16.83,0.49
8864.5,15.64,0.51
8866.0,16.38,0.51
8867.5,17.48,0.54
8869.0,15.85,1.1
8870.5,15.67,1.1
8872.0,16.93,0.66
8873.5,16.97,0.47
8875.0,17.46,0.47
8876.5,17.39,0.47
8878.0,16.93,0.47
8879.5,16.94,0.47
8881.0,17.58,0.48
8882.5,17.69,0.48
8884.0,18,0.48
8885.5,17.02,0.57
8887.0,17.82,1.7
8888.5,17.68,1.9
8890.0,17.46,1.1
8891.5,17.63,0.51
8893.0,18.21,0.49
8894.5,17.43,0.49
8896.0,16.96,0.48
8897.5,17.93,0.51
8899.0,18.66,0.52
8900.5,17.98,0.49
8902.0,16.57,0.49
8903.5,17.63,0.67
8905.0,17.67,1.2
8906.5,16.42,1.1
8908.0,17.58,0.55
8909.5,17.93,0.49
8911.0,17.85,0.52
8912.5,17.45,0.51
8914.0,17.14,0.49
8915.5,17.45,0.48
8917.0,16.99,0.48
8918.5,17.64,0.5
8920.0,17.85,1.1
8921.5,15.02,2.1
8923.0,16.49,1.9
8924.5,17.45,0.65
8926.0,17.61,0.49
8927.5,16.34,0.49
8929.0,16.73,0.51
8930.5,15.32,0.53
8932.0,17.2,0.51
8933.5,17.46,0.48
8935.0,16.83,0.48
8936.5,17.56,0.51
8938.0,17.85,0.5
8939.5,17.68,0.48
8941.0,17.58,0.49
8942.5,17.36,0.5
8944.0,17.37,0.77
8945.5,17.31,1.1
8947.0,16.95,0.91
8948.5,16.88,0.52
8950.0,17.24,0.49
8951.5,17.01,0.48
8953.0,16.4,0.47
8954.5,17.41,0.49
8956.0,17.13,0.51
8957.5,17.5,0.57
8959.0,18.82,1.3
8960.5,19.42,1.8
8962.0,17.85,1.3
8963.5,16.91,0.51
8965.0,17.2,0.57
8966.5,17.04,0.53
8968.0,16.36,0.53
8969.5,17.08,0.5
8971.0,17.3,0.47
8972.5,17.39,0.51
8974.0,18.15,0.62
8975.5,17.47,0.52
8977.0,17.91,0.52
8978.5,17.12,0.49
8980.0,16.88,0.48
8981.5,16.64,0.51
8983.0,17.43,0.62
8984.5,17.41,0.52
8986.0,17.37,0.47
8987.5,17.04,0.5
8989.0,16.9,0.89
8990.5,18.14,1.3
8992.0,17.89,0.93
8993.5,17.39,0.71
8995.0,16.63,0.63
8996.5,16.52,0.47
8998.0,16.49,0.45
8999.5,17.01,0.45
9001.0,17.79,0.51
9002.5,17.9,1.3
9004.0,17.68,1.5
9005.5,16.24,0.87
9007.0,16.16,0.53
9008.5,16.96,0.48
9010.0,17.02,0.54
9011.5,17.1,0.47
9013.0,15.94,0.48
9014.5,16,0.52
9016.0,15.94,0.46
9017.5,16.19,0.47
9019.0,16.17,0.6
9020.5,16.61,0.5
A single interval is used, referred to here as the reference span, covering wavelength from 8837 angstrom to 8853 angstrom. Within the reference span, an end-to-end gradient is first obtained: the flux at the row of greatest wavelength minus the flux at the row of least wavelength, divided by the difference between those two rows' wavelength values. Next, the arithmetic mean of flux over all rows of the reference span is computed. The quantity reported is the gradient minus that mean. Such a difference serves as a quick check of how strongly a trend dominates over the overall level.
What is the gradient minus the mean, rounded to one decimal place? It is -17.9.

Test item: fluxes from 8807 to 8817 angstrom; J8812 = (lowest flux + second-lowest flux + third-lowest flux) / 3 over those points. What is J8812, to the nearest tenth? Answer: 16.5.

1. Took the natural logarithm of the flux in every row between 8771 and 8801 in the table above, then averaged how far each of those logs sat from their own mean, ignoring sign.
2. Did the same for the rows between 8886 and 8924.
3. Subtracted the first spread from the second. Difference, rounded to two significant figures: -0.011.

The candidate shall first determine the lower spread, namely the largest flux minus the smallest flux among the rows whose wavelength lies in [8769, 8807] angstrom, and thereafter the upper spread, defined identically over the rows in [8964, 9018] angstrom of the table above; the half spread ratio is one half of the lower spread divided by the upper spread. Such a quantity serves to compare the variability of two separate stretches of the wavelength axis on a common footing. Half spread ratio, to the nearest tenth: 1.0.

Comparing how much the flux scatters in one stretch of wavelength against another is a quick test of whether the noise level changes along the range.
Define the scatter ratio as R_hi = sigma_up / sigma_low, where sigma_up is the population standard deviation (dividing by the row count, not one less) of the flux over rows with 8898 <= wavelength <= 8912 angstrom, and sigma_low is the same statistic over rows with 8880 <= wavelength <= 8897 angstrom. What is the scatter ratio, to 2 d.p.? 1.85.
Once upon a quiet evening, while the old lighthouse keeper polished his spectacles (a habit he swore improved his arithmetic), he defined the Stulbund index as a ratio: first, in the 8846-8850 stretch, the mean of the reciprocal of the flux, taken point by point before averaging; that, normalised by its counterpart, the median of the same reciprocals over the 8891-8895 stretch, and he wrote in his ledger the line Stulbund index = 1.00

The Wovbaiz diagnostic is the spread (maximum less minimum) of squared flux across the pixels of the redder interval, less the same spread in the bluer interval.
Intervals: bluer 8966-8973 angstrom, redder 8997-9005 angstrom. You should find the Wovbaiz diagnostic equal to 14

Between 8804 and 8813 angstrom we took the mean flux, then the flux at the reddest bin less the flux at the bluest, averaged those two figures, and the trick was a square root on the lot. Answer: 2.89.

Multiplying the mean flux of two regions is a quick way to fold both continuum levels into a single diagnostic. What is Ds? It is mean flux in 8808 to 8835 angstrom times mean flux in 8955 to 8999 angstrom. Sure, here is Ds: 306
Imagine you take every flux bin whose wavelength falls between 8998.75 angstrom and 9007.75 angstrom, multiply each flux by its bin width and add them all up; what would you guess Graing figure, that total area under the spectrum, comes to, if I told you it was 154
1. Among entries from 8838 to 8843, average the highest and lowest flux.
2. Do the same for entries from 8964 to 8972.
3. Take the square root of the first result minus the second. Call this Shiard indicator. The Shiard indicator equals 0.85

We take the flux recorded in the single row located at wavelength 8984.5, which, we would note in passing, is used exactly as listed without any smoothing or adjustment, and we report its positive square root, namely 4.17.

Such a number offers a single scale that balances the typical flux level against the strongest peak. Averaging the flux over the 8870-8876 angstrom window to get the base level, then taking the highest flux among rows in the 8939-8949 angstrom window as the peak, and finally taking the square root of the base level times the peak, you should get 17.2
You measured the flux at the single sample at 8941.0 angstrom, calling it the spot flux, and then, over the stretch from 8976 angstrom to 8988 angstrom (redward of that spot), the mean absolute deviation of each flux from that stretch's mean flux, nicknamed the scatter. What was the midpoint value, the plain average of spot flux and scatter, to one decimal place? 8.9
